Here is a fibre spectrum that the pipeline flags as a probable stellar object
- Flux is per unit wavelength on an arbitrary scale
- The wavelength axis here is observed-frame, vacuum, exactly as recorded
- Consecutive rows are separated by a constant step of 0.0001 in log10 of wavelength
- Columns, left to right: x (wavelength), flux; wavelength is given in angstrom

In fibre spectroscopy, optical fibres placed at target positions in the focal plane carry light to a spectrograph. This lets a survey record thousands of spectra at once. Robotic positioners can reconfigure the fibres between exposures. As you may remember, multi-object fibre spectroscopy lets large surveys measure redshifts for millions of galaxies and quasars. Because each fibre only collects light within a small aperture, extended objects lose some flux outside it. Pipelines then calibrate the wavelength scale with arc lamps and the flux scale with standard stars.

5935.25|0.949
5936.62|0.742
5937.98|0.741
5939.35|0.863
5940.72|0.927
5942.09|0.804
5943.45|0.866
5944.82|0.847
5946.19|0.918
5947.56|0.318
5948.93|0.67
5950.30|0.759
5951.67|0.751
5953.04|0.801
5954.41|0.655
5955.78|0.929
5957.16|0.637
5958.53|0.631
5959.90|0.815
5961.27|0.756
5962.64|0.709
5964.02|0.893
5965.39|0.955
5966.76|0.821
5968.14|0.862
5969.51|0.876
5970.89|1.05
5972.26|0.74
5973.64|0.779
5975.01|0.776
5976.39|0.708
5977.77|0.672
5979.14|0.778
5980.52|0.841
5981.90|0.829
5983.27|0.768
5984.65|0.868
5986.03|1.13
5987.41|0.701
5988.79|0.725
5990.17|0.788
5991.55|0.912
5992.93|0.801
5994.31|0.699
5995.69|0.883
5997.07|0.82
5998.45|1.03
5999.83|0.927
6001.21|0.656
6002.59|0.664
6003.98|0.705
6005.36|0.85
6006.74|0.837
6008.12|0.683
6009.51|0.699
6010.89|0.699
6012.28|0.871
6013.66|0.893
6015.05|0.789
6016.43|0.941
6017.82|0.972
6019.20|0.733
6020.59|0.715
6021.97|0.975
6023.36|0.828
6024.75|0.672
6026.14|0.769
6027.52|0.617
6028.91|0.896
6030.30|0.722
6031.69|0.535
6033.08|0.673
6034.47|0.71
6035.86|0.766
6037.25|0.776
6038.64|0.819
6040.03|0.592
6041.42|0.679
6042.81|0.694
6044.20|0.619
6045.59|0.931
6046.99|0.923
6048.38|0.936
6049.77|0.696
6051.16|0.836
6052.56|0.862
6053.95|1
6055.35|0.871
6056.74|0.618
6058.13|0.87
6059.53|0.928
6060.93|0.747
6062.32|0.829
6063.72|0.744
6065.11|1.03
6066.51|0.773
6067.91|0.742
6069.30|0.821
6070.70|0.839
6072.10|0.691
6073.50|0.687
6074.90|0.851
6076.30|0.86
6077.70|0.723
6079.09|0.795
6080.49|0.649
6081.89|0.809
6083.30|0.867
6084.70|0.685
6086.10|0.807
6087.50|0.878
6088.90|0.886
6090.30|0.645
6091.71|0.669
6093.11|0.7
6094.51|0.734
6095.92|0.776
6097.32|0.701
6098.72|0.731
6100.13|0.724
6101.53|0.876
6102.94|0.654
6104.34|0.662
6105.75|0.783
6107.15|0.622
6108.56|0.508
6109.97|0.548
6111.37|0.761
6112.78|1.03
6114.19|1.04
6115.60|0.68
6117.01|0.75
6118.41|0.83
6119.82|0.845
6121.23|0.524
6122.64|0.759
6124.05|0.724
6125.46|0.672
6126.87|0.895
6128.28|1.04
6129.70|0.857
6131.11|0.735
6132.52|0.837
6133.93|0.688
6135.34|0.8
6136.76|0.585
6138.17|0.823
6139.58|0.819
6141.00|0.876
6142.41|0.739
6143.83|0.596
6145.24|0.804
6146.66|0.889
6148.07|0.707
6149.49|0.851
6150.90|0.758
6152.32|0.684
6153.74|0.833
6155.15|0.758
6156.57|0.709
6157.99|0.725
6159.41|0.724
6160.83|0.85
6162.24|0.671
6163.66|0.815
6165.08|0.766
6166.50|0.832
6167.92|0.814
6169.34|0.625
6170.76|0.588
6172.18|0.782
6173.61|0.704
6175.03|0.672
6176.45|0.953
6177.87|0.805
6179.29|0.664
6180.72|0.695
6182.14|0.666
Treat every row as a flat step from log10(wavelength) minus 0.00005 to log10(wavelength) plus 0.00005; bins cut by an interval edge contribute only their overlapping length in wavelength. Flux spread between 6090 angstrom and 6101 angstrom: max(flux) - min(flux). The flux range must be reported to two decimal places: 0.13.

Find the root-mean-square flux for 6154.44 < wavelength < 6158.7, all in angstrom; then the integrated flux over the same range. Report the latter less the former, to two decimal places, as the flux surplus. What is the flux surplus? 2.38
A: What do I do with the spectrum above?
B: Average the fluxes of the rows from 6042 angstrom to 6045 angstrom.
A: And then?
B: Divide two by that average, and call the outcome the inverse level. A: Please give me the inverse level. 3.0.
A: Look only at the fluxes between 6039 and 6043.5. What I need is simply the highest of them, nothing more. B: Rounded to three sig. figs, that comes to 0.694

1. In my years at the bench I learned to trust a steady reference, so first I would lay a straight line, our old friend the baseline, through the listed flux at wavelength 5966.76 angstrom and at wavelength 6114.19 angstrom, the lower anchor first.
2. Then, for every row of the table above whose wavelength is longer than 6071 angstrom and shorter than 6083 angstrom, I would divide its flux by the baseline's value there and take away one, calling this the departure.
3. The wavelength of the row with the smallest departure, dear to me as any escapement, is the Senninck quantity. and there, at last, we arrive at 6080.49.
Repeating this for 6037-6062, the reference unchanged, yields 6040.03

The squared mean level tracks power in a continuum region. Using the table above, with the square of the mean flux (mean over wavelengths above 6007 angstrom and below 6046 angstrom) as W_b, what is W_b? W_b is 0.58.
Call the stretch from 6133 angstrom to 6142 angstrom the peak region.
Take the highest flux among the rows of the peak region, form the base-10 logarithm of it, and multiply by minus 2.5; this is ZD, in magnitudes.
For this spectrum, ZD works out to 0.144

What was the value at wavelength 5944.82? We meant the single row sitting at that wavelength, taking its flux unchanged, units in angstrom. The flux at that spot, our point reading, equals 0.847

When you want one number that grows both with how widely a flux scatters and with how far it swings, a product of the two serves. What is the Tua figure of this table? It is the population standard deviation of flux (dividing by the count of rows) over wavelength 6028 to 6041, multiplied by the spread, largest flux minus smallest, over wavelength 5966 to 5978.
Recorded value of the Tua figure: 0.040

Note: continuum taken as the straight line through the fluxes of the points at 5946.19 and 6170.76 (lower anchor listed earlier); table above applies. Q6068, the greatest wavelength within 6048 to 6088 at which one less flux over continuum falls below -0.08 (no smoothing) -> 6087.50 angstrom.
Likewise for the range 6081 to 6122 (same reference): 6119.82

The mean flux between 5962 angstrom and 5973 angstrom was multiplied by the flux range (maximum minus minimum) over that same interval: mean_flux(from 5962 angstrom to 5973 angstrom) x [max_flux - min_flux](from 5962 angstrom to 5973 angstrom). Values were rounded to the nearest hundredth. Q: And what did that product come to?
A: 0.29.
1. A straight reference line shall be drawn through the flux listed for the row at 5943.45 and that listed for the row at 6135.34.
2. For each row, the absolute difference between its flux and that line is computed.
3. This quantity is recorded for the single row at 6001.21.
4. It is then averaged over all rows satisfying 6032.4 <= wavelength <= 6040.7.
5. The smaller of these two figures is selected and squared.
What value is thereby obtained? 0.012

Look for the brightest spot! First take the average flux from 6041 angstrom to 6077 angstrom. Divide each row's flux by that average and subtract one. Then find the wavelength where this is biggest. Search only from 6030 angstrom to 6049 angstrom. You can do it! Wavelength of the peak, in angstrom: 6048.38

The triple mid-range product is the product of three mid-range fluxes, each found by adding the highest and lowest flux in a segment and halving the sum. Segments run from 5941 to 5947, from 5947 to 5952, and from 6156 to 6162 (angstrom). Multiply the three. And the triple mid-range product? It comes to 0.36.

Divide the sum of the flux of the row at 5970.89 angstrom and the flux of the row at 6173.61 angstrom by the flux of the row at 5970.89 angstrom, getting 1.67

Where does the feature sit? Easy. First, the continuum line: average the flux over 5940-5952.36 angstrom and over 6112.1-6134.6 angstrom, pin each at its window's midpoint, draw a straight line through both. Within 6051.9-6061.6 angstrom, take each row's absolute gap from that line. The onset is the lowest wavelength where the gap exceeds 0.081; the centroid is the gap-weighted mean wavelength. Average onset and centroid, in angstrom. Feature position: 6055.1 angstrom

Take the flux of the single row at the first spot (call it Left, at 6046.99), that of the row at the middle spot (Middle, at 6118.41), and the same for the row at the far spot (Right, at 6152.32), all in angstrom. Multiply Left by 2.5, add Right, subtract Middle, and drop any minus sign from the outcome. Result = 2.16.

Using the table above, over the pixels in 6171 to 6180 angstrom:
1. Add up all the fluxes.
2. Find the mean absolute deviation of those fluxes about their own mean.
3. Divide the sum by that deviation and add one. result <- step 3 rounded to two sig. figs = 56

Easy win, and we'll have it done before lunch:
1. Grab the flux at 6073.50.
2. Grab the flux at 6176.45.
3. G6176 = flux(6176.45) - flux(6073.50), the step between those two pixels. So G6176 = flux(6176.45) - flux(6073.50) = 0.27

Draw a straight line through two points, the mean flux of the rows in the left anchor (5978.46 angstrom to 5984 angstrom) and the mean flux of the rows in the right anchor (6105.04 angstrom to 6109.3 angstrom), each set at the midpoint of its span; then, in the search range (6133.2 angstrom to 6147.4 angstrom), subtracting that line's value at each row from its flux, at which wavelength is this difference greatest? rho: 6146.66 angstrom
